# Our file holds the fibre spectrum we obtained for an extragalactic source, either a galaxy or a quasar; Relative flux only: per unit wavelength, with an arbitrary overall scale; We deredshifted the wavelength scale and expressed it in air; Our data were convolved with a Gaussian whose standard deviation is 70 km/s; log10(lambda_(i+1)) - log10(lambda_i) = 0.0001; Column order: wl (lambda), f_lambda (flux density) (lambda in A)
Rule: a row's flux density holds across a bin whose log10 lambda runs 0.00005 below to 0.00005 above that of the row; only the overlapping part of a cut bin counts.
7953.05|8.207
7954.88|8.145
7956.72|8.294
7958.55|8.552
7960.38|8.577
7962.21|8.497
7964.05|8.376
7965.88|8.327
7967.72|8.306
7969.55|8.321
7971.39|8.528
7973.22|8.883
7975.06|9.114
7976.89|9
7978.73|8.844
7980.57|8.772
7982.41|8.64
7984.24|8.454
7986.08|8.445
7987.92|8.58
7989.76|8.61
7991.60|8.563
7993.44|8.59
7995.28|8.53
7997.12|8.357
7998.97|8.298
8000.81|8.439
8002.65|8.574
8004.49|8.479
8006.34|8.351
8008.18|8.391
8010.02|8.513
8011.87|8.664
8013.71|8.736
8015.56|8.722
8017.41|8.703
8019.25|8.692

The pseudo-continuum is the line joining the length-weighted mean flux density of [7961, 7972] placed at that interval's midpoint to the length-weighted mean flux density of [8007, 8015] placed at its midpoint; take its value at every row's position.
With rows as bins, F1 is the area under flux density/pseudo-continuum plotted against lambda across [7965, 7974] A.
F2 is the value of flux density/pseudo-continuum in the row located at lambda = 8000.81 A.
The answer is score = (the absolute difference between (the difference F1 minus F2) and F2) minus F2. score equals 6.1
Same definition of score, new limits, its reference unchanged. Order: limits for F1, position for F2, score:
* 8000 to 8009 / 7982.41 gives 5.8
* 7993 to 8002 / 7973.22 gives 5.7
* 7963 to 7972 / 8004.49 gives 6.0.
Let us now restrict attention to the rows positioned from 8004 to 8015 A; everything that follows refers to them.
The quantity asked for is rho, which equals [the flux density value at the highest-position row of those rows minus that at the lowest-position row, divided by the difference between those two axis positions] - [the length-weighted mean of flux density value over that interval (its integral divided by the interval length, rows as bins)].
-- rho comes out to -8.50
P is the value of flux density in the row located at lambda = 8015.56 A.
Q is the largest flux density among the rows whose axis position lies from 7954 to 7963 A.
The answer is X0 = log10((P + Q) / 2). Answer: 0.937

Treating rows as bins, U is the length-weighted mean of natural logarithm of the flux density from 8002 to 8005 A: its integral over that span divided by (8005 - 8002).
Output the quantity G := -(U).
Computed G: -2.15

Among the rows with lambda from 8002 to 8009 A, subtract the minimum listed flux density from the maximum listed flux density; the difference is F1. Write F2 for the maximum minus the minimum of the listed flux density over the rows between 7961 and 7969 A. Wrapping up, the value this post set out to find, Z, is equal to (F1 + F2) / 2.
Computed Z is 0.21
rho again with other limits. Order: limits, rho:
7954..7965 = -8.38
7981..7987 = -8.59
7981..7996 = -8.57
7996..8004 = -8.38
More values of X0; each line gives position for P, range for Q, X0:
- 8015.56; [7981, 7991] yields 0.939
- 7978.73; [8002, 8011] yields 0.940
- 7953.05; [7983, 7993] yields 0.925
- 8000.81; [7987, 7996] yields 0.931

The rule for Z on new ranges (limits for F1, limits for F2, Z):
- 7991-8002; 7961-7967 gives 0.23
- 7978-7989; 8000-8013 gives 0.36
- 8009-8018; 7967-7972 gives 0.22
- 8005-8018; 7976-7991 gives 0.47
